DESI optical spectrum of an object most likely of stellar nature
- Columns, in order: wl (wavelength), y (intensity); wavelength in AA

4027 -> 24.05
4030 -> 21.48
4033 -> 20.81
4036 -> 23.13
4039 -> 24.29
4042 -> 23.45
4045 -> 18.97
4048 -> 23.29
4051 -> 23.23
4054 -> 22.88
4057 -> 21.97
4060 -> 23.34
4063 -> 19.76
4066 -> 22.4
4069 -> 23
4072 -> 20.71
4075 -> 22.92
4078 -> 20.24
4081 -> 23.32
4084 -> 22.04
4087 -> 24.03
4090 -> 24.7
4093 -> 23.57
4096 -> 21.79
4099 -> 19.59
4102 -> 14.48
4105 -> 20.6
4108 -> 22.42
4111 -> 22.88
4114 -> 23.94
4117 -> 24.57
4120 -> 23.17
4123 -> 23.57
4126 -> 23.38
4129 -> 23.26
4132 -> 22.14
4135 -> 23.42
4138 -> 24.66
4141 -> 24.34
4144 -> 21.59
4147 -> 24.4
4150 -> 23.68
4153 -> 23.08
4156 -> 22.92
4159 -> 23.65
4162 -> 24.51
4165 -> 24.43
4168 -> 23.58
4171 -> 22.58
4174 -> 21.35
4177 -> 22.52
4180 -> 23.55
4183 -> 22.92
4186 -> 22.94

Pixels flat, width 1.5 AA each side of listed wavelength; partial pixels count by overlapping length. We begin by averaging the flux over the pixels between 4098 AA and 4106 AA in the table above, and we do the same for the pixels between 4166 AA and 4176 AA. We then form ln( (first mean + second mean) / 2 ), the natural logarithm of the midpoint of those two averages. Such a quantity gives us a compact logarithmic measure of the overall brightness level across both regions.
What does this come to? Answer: 3.01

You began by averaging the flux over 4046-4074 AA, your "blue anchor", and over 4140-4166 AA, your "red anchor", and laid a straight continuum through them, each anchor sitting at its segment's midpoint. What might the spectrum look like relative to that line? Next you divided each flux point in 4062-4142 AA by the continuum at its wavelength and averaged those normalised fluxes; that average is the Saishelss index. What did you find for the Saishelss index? 0.98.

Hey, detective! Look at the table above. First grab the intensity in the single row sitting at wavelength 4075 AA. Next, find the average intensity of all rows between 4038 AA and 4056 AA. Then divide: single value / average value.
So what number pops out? 1.01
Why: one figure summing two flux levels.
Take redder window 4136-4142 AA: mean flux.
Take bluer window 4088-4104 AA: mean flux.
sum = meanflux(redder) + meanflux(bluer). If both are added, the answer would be 45.3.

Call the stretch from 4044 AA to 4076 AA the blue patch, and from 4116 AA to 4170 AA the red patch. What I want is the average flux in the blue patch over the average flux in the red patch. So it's 0.94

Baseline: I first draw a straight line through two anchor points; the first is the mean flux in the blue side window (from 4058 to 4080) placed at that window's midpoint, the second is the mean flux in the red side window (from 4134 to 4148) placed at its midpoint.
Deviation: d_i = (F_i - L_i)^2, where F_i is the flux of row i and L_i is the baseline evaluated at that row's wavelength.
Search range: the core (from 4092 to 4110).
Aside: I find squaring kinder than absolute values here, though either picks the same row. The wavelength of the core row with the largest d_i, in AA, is 4102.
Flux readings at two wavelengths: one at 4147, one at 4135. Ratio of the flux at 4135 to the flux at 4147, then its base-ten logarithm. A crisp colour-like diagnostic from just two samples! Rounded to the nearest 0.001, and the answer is -0.018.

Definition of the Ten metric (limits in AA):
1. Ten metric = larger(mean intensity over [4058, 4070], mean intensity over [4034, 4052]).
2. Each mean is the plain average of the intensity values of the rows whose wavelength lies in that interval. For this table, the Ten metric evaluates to 22.7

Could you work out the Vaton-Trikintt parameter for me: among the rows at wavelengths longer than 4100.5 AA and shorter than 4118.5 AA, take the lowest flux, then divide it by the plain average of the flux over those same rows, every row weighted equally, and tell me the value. 0.67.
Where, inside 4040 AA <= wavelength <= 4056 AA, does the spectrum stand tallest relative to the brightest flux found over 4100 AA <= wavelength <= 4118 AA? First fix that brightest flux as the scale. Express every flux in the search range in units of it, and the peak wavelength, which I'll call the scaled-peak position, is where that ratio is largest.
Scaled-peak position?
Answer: 4042 AA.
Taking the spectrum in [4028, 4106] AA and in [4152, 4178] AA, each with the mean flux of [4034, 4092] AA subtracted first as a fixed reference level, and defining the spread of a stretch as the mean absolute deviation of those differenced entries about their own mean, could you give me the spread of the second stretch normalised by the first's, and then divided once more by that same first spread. 0.30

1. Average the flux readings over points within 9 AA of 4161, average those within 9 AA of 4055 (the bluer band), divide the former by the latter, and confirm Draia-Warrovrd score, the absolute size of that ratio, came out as 1.06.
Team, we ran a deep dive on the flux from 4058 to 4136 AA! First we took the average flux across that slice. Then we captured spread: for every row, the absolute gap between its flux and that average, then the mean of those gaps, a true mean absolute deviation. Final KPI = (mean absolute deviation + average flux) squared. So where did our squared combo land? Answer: 564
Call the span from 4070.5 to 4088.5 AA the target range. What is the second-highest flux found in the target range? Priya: 23.32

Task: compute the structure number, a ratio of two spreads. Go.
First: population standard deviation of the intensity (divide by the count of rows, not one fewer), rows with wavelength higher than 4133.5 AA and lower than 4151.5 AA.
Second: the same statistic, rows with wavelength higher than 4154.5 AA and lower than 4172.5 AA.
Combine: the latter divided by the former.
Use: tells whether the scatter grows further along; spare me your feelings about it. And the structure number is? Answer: 0.69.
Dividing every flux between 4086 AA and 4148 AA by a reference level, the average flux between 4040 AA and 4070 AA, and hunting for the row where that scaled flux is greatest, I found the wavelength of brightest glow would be 4090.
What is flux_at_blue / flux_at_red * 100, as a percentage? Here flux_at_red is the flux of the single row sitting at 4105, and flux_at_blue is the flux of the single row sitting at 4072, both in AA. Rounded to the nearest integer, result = 101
